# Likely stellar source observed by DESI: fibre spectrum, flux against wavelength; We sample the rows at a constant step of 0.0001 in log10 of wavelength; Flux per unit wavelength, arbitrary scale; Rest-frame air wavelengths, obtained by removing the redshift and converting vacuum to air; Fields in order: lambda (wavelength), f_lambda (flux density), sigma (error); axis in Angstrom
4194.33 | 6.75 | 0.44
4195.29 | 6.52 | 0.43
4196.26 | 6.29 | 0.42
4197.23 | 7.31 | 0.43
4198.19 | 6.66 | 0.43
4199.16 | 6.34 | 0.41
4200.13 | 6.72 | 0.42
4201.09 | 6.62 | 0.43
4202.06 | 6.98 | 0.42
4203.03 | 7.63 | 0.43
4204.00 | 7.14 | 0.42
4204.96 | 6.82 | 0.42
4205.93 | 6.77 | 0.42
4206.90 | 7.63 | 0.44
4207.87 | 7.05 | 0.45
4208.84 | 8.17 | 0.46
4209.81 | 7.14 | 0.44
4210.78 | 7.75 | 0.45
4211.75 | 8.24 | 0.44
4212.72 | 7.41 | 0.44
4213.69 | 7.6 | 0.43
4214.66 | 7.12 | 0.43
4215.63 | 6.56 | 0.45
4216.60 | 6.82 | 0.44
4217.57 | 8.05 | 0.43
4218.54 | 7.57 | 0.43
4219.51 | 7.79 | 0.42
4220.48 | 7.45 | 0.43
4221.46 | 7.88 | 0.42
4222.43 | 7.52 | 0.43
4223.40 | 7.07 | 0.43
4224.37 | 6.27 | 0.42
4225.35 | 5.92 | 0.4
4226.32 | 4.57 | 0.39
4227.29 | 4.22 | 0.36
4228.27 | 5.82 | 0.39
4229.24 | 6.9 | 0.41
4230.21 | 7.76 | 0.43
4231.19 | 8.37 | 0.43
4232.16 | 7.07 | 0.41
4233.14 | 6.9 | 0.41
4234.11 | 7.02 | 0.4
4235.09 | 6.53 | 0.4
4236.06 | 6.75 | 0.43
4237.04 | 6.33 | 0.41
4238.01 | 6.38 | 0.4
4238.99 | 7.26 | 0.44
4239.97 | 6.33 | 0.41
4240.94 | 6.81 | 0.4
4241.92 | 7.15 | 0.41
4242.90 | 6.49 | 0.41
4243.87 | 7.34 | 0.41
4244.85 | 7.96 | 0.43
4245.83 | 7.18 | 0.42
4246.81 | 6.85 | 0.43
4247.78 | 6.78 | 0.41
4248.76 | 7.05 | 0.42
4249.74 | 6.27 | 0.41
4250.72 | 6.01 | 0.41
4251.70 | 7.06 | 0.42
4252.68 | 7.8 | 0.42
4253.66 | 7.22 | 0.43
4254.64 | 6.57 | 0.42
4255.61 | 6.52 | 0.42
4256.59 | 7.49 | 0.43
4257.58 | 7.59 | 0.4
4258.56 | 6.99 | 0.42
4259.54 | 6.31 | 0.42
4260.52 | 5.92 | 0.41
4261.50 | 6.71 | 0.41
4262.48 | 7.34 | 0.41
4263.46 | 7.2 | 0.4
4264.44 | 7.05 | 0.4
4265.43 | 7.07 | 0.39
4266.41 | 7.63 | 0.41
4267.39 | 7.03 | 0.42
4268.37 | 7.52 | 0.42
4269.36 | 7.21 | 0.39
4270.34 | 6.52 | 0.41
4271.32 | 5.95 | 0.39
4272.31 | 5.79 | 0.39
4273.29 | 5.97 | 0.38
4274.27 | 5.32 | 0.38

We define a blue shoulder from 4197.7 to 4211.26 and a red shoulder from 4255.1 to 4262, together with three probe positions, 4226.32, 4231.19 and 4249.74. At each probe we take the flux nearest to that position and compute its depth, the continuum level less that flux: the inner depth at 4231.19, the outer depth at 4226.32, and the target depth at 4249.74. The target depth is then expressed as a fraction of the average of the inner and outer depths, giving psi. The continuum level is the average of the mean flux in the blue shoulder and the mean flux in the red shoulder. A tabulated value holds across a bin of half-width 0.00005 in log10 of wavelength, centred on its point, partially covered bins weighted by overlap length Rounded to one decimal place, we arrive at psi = 1.4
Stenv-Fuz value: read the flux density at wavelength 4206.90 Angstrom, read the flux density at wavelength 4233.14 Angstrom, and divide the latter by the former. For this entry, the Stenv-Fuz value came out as 0.90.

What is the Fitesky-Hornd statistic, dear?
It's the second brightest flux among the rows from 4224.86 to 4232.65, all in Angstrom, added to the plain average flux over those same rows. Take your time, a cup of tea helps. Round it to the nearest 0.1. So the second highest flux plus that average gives 14.1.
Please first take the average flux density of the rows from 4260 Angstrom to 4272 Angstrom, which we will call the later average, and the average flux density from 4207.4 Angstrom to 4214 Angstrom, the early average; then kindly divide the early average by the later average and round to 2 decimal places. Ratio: 1.10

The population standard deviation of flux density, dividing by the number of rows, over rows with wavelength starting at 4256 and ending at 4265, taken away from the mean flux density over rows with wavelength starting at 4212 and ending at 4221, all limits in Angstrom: 6.9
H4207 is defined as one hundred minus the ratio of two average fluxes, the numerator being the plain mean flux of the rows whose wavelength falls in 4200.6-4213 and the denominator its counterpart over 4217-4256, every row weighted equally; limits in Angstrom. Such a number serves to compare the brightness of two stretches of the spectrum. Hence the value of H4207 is 98.9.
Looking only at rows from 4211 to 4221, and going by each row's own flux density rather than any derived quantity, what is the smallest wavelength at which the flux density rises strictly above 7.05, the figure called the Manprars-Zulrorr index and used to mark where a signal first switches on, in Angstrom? 4211.75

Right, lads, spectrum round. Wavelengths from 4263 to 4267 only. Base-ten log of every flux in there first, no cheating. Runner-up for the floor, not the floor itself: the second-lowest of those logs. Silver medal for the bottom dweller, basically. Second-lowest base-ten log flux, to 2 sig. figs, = 0.85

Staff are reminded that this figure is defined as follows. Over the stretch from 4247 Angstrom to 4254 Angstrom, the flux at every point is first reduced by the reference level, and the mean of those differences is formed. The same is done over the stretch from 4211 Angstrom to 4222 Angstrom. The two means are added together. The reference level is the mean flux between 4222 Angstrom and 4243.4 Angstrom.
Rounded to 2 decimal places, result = 1.16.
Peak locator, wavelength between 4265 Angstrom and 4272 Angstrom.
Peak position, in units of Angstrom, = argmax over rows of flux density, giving 4266.41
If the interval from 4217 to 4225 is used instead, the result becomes 4217.57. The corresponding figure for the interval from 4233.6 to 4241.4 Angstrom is 4238.99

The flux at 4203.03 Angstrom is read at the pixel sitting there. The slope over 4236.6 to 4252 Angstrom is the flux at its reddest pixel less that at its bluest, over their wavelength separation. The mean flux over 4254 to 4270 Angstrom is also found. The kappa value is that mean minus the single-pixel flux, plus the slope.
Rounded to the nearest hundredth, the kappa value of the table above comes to -0.57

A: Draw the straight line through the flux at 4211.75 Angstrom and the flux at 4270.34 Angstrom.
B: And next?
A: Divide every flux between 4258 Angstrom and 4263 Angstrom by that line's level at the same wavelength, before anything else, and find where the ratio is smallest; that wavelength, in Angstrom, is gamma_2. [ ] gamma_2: 4260.52 Angstrom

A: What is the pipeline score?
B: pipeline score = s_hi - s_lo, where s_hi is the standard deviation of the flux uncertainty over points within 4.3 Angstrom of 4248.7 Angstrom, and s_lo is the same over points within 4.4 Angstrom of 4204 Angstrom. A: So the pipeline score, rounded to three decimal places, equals -0.003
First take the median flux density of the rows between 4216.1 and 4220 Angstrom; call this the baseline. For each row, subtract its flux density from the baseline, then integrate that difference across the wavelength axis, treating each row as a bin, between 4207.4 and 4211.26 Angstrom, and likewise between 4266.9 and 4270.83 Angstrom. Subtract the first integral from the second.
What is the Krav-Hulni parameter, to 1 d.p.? 1.8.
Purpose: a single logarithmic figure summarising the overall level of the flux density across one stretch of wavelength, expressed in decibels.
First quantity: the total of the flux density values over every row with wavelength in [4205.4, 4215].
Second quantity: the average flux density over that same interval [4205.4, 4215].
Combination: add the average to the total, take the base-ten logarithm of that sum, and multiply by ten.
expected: 19.2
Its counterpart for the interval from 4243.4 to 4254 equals 19.3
